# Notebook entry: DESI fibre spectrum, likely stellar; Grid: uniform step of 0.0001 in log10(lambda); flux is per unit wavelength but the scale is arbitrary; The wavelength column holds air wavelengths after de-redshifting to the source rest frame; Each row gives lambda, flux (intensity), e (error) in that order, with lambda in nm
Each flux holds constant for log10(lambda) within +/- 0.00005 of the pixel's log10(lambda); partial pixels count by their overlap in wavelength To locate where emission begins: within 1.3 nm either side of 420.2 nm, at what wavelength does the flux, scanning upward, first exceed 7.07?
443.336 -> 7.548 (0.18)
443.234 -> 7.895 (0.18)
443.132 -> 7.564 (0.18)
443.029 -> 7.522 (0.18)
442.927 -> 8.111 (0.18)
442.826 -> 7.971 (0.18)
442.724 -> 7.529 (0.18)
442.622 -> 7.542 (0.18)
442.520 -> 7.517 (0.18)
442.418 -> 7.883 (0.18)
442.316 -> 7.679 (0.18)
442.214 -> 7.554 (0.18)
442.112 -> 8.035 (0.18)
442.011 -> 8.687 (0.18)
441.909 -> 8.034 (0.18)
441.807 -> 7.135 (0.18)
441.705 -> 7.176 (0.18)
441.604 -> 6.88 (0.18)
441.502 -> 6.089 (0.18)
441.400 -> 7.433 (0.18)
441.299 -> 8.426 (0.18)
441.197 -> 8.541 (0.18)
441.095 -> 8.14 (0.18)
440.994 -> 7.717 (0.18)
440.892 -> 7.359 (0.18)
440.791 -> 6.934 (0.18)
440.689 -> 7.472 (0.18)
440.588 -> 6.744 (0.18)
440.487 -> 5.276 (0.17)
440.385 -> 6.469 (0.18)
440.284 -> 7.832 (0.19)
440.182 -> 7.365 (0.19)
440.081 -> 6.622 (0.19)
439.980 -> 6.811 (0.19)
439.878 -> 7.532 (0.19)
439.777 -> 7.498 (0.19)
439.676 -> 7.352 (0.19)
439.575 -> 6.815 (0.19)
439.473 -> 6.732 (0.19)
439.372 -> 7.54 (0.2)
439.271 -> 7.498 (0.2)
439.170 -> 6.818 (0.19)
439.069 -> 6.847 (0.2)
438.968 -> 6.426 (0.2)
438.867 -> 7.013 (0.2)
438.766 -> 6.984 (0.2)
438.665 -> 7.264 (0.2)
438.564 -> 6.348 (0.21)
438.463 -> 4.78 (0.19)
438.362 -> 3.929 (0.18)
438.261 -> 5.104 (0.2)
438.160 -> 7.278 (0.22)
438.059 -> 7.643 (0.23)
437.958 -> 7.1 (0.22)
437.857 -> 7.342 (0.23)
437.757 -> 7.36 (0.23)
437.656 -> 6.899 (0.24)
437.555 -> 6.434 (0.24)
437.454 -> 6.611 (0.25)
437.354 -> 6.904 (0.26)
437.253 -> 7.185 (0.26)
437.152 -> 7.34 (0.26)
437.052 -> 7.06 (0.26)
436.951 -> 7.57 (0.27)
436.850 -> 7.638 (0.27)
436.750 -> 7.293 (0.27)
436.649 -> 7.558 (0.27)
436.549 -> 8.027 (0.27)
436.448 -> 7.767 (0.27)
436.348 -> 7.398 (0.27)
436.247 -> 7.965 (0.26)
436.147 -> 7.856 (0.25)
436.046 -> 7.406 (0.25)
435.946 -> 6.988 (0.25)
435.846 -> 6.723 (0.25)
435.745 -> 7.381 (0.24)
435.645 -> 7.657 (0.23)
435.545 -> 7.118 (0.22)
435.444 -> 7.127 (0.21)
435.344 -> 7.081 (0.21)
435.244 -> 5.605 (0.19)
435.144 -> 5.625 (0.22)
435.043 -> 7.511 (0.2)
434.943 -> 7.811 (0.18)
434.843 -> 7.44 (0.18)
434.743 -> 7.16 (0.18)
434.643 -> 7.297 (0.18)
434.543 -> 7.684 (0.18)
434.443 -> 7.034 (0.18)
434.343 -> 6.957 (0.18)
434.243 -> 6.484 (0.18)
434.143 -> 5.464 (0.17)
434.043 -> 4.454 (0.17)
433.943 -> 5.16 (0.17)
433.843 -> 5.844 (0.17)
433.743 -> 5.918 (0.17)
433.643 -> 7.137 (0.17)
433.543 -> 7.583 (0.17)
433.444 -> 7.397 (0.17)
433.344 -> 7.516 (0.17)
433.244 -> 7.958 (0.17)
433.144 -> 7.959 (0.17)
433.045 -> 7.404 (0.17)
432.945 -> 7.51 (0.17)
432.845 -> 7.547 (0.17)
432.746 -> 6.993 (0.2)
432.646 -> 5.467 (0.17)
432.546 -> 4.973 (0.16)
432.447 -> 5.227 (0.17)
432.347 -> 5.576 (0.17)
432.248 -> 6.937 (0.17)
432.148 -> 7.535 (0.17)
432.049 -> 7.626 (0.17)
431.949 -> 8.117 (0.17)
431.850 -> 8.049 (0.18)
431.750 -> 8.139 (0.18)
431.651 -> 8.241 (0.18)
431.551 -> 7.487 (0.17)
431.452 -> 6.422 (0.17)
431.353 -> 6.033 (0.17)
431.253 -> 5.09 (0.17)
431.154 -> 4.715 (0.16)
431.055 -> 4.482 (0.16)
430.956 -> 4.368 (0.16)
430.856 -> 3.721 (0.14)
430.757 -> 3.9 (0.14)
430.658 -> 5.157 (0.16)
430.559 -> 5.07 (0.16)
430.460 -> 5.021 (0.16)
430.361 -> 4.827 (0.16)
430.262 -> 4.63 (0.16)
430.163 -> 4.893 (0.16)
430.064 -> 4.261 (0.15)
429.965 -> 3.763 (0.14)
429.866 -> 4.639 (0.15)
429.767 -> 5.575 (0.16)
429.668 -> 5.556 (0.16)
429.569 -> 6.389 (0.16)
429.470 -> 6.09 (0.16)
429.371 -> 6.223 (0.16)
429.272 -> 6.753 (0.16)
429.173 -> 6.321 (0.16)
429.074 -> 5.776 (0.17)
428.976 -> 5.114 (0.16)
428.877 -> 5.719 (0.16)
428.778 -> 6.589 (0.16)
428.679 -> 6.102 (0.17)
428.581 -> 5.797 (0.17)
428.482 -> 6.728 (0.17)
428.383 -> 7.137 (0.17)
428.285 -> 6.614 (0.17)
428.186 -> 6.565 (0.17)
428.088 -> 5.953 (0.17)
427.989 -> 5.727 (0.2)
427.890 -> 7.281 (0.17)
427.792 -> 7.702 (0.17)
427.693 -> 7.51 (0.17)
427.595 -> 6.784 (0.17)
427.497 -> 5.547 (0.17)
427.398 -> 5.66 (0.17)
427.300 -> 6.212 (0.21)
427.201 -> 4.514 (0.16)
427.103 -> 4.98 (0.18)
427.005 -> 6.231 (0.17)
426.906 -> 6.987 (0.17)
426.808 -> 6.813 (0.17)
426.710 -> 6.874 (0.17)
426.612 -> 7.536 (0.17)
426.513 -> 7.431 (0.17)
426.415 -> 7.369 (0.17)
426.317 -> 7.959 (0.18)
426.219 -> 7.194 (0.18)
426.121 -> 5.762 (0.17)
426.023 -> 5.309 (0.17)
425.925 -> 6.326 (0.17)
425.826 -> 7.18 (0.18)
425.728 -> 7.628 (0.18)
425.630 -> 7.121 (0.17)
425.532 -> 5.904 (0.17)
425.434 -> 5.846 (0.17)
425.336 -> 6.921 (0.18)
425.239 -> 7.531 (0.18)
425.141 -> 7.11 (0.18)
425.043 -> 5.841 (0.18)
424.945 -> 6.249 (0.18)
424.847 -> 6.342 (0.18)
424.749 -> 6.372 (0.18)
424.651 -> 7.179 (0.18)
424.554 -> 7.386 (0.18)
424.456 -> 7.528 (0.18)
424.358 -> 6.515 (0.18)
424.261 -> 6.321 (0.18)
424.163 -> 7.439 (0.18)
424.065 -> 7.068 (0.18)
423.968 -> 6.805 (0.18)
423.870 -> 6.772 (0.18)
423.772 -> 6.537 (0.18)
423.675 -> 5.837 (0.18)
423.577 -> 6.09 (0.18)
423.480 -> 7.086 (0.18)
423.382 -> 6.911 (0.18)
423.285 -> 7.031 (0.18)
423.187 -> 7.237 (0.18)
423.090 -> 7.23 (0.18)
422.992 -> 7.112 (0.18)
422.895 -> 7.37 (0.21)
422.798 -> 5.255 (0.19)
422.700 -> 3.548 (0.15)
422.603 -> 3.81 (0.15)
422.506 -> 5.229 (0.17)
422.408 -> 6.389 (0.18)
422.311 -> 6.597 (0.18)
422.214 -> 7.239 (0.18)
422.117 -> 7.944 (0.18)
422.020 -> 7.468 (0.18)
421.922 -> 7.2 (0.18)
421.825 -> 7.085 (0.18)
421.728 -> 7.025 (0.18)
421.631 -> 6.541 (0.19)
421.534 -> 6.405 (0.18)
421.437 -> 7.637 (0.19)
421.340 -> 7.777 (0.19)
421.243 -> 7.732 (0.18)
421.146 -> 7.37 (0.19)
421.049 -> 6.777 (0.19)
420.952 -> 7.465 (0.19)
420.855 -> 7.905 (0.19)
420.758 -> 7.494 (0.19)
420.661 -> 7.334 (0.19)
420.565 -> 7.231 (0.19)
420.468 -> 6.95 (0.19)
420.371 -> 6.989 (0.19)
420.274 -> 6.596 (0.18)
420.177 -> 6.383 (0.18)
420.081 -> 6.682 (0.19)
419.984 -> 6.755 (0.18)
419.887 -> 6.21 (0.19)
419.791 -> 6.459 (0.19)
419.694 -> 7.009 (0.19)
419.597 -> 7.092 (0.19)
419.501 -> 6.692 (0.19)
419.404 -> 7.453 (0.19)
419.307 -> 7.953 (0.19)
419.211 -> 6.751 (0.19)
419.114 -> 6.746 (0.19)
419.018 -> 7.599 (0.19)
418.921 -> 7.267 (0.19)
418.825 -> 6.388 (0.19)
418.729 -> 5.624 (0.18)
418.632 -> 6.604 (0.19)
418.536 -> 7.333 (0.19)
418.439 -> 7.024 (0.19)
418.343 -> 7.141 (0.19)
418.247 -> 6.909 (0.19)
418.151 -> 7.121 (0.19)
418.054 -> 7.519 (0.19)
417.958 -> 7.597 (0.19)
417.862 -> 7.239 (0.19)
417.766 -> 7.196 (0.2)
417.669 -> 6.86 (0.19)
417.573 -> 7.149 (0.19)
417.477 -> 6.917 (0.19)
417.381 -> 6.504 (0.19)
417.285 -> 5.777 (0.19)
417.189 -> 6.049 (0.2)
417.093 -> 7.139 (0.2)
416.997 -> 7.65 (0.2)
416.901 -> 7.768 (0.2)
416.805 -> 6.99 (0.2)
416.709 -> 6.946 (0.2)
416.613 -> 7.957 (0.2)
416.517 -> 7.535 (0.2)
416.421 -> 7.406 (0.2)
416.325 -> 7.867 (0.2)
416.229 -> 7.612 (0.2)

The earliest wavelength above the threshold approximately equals 418.921 nm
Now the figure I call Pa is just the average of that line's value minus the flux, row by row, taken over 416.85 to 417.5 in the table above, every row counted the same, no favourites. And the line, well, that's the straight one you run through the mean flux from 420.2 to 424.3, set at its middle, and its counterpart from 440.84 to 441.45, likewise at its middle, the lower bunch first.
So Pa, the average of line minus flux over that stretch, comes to -0.33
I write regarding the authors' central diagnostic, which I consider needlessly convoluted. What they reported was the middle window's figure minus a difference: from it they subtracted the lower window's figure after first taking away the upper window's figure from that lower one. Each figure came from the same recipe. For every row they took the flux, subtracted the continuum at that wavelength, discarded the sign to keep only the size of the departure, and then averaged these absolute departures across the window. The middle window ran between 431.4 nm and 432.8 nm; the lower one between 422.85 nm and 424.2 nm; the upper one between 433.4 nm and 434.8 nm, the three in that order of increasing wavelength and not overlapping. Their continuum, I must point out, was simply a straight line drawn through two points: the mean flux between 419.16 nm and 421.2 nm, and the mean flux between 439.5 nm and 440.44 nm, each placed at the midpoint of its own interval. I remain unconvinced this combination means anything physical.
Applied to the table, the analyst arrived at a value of 1.4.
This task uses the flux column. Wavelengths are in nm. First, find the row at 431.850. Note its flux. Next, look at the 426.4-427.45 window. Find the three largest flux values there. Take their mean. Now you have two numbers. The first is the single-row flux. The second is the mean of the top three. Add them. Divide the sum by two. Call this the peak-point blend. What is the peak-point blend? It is 7.75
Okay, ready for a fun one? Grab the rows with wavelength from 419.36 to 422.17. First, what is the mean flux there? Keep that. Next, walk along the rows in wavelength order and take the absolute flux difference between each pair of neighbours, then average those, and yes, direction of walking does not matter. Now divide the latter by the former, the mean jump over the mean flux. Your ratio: 0.048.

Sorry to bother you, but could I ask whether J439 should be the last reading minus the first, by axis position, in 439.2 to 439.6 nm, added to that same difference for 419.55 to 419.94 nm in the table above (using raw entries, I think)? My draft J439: -1.6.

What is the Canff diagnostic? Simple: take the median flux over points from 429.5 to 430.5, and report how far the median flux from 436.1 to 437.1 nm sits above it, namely 2.7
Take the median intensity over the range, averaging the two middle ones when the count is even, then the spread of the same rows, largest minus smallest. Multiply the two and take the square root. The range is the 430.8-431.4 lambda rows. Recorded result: 3.3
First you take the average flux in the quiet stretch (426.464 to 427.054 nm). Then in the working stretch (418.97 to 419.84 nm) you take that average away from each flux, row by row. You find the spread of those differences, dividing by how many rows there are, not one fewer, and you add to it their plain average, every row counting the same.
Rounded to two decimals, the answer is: 0.57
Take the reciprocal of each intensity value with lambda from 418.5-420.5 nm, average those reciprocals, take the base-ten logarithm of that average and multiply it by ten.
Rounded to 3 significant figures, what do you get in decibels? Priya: -8.32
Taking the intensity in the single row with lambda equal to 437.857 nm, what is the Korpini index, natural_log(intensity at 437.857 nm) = 1.99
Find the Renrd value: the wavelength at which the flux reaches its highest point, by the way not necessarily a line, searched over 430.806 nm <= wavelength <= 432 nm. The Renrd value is 431.651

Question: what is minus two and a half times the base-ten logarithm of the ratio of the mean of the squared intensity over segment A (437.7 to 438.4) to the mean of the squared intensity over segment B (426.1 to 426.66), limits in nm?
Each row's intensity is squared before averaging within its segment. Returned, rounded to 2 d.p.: 0.18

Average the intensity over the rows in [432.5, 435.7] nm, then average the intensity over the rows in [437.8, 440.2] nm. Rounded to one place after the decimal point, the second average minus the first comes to 0.0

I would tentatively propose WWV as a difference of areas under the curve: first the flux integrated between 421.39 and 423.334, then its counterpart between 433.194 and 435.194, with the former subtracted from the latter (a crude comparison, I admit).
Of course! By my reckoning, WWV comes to 0.8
